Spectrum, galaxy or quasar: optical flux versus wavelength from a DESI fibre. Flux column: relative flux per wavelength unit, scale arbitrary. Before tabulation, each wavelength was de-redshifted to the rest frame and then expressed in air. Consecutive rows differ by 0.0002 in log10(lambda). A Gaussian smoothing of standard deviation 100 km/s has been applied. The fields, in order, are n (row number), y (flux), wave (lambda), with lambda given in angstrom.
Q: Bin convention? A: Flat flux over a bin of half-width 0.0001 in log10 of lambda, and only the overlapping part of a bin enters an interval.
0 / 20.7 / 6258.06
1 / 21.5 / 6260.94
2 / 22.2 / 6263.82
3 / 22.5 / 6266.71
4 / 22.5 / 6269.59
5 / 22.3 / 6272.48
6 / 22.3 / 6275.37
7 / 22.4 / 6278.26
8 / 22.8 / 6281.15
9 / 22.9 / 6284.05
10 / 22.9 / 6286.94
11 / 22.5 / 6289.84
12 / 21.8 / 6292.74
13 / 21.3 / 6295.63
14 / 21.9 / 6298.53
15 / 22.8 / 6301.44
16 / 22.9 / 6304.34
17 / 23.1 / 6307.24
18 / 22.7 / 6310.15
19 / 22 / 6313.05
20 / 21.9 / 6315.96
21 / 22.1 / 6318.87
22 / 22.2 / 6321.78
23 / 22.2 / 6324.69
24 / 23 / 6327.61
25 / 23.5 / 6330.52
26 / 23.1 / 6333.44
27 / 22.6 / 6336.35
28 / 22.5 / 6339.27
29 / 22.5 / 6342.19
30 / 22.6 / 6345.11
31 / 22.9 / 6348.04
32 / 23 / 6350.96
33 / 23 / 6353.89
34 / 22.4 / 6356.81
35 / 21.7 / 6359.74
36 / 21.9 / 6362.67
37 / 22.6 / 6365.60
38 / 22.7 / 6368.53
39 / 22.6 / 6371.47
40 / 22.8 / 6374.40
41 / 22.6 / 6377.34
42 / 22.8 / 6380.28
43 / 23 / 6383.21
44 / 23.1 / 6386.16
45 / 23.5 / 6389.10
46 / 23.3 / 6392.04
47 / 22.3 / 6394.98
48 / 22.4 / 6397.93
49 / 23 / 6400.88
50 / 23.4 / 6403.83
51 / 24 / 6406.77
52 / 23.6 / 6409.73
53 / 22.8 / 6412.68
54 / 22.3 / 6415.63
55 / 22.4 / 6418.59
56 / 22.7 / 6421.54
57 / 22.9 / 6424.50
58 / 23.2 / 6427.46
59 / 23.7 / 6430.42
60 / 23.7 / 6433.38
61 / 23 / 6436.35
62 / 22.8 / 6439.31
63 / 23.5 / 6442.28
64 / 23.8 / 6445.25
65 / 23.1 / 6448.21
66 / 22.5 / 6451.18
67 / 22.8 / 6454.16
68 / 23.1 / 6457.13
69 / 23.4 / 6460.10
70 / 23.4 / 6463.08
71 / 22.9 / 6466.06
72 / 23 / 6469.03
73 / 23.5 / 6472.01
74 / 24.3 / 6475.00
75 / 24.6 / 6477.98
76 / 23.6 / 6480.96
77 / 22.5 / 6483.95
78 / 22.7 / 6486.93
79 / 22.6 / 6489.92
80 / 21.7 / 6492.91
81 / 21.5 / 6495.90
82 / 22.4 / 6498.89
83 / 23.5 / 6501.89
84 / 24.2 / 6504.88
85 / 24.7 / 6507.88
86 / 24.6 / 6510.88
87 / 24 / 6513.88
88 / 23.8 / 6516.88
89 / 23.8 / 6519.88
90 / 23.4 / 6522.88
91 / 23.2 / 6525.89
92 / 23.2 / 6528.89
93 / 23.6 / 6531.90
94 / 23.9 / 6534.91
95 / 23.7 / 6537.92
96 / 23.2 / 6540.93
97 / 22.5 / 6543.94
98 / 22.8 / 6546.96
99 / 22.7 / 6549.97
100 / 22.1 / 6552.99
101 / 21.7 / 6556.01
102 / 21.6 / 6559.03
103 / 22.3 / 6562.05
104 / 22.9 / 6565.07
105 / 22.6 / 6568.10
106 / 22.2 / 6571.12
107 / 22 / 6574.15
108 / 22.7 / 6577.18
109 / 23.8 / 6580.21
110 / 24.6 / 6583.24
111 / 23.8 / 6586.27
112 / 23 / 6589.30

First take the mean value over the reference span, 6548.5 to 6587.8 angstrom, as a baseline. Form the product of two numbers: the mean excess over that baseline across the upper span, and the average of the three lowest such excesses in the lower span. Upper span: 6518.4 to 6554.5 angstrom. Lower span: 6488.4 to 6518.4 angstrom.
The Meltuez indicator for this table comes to -0.40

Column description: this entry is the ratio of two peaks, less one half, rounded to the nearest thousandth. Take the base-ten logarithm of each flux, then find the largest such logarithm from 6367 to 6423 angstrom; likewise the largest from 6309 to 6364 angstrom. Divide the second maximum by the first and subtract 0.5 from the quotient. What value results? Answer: 0.493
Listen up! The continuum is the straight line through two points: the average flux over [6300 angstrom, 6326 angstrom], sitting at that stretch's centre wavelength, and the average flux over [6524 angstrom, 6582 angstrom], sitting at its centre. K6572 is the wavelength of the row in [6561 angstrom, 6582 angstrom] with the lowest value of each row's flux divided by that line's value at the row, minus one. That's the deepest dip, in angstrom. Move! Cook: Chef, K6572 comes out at 6574.15 angstrom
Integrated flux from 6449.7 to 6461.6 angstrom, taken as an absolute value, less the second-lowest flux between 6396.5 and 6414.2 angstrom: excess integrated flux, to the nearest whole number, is 250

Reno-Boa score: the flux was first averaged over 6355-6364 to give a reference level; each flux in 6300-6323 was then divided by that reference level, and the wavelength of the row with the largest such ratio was 6307.24 angstrom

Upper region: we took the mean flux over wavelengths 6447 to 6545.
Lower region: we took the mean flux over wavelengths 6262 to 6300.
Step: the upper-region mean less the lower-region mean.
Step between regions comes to 1.0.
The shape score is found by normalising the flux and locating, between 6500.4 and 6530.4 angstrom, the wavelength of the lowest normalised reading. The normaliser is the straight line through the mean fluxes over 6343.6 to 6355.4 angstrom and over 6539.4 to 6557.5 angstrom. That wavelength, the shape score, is 6525.89 angstrom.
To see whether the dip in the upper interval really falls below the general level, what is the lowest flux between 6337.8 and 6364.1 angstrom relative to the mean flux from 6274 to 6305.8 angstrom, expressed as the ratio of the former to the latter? 0.968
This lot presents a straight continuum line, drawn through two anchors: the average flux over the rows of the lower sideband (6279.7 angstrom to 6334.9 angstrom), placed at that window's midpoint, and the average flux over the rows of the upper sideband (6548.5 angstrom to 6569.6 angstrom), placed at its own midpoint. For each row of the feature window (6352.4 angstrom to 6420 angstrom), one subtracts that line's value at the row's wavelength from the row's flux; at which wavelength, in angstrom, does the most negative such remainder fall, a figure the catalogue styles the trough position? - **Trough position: 6359.74 angstrom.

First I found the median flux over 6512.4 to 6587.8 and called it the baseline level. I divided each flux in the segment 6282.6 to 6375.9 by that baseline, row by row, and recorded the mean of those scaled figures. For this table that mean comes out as 0.971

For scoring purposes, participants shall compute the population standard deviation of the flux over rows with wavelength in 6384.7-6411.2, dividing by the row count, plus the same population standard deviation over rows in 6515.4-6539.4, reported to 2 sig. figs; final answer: 0.78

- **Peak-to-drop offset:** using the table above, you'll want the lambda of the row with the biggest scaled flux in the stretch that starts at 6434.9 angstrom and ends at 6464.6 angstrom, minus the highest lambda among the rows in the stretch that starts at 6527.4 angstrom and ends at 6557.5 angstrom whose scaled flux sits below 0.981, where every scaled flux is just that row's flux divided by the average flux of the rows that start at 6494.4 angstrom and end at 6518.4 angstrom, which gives -110.8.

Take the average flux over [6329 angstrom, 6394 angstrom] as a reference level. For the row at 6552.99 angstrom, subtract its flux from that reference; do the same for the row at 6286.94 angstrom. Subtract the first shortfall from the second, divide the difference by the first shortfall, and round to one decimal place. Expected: -1.2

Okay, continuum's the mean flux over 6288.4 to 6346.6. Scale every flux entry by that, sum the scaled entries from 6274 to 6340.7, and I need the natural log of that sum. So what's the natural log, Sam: 3.137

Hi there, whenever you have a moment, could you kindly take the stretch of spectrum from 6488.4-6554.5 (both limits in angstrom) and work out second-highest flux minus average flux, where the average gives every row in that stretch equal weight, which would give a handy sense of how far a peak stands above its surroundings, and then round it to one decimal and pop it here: 1.4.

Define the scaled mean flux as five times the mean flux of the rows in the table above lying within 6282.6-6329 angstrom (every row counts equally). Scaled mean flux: 112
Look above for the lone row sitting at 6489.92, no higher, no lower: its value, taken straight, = 22.6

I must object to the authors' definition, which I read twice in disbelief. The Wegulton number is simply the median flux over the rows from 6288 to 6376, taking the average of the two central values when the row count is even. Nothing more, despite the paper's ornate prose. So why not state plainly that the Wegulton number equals 22.6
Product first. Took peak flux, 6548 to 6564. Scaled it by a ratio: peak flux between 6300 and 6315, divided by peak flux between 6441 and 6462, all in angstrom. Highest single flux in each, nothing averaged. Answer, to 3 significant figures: 22.0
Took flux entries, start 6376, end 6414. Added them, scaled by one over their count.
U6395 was 23.1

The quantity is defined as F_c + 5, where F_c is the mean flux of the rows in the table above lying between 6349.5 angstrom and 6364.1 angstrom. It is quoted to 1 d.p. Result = 27.4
